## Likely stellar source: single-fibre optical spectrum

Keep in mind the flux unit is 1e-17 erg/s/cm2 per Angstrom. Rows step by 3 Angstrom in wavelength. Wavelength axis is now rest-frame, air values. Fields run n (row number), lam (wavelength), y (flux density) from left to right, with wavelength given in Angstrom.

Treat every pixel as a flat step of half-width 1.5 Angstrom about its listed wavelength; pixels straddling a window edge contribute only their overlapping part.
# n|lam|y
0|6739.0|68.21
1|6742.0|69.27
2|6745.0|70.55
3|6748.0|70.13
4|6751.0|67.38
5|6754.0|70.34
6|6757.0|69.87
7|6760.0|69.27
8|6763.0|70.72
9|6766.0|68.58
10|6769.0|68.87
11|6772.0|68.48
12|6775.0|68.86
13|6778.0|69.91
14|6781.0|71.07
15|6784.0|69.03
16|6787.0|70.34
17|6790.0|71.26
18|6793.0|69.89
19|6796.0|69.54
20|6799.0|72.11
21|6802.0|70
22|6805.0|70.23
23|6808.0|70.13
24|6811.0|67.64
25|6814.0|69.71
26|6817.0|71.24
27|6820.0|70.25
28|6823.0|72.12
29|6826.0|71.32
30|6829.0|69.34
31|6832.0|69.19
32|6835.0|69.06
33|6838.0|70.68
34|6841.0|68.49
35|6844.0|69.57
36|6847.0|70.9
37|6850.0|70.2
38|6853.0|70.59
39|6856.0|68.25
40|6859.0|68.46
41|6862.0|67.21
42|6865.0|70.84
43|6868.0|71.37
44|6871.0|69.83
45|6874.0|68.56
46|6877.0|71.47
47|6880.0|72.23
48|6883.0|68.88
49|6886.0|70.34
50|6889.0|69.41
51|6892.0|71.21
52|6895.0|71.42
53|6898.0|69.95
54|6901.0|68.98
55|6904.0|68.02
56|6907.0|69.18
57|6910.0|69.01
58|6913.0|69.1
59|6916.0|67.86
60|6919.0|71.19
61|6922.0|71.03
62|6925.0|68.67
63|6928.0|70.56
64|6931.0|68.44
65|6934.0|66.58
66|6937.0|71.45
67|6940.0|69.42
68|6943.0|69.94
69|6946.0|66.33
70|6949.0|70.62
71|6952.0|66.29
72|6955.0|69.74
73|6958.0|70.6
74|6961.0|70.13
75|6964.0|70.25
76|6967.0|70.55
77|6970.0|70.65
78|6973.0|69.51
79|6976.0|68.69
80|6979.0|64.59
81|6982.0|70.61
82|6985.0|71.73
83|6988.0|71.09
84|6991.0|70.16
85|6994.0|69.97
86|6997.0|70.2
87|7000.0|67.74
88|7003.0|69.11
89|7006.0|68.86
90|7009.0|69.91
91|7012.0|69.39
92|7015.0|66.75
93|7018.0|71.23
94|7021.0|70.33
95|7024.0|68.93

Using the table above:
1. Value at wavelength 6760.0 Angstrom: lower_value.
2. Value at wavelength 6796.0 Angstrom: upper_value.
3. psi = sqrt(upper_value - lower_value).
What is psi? 0.52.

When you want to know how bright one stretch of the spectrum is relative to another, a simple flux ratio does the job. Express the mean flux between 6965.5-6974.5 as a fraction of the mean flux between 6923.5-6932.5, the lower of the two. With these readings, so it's 1.01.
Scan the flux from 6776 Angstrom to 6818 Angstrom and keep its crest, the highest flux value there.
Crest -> 72.11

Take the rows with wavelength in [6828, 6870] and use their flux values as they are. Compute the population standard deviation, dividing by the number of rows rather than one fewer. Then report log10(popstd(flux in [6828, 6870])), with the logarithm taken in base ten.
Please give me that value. 0.07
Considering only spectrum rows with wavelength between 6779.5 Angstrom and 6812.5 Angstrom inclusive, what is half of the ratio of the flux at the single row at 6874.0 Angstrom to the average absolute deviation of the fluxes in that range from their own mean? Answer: 42.2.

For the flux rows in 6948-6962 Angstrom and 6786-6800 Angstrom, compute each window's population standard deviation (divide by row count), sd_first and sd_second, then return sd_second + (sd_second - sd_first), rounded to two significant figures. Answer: 0.25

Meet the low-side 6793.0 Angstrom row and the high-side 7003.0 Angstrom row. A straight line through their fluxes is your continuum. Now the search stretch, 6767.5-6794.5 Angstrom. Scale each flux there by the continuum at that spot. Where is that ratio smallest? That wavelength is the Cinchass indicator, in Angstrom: 6772.0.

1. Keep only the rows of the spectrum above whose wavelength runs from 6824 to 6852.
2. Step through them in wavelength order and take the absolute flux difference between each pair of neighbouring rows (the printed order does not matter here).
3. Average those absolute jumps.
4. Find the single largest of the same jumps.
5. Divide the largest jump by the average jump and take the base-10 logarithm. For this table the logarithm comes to 0.28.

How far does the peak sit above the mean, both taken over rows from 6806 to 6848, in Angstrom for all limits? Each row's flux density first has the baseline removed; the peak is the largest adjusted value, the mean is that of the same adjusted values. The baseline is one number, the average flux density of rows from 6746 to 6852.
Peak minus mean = 2.15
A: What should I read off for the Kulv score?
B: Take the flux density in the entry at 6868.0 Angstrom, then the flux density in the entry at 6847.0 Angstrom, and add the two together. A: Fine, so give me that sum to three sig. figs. 142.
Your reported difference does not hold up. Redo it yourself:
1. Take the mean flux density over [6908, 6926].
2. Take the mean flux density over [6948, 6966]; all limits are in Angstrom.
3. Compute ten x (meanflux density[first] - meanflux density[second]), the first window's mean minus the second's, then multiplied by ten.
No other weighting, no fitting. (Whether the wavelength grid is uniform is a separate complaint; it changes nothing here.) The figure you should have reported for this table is -1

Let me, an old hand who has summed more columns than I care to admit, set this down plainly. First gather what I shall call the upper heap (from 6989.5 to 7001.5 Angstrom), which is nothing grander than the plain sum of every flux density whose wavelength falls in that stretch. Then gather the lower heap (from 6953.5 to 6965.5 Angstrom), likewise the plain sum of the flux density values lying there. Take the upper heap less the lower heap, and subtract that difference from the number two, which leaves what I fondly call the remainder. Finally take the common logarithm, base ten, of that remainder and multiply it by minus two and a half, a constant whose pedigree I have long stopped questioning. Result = -1.7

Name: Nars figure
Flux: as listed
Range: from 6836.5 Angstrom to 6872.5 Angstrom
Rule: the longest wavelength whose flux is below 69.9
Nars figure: 6871.0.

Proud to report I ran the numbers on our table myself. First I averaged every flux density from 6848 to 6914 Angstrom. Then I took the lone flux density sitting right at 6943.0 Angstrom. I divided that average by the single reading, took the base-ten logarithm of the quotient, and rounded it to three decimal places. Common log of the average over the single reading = -0.001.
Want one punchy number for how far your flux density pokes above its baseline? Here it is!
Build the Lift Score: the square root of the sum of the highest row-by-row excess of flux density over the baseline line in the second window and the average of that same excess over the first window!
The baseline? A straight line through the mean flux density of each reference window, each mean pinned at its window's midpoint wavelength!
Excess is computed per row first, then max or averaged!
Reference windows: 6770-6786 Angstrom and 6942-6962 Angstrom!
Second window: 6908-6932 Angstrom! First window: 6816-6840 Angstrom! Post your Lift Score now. 1.75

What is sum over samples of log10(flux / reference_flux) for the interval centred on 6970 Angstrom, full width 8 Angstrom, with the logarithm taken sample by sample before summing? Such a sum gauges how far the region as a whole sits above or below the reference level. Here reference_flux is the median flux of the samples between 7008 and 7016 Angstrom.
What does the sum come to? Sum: 0.02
